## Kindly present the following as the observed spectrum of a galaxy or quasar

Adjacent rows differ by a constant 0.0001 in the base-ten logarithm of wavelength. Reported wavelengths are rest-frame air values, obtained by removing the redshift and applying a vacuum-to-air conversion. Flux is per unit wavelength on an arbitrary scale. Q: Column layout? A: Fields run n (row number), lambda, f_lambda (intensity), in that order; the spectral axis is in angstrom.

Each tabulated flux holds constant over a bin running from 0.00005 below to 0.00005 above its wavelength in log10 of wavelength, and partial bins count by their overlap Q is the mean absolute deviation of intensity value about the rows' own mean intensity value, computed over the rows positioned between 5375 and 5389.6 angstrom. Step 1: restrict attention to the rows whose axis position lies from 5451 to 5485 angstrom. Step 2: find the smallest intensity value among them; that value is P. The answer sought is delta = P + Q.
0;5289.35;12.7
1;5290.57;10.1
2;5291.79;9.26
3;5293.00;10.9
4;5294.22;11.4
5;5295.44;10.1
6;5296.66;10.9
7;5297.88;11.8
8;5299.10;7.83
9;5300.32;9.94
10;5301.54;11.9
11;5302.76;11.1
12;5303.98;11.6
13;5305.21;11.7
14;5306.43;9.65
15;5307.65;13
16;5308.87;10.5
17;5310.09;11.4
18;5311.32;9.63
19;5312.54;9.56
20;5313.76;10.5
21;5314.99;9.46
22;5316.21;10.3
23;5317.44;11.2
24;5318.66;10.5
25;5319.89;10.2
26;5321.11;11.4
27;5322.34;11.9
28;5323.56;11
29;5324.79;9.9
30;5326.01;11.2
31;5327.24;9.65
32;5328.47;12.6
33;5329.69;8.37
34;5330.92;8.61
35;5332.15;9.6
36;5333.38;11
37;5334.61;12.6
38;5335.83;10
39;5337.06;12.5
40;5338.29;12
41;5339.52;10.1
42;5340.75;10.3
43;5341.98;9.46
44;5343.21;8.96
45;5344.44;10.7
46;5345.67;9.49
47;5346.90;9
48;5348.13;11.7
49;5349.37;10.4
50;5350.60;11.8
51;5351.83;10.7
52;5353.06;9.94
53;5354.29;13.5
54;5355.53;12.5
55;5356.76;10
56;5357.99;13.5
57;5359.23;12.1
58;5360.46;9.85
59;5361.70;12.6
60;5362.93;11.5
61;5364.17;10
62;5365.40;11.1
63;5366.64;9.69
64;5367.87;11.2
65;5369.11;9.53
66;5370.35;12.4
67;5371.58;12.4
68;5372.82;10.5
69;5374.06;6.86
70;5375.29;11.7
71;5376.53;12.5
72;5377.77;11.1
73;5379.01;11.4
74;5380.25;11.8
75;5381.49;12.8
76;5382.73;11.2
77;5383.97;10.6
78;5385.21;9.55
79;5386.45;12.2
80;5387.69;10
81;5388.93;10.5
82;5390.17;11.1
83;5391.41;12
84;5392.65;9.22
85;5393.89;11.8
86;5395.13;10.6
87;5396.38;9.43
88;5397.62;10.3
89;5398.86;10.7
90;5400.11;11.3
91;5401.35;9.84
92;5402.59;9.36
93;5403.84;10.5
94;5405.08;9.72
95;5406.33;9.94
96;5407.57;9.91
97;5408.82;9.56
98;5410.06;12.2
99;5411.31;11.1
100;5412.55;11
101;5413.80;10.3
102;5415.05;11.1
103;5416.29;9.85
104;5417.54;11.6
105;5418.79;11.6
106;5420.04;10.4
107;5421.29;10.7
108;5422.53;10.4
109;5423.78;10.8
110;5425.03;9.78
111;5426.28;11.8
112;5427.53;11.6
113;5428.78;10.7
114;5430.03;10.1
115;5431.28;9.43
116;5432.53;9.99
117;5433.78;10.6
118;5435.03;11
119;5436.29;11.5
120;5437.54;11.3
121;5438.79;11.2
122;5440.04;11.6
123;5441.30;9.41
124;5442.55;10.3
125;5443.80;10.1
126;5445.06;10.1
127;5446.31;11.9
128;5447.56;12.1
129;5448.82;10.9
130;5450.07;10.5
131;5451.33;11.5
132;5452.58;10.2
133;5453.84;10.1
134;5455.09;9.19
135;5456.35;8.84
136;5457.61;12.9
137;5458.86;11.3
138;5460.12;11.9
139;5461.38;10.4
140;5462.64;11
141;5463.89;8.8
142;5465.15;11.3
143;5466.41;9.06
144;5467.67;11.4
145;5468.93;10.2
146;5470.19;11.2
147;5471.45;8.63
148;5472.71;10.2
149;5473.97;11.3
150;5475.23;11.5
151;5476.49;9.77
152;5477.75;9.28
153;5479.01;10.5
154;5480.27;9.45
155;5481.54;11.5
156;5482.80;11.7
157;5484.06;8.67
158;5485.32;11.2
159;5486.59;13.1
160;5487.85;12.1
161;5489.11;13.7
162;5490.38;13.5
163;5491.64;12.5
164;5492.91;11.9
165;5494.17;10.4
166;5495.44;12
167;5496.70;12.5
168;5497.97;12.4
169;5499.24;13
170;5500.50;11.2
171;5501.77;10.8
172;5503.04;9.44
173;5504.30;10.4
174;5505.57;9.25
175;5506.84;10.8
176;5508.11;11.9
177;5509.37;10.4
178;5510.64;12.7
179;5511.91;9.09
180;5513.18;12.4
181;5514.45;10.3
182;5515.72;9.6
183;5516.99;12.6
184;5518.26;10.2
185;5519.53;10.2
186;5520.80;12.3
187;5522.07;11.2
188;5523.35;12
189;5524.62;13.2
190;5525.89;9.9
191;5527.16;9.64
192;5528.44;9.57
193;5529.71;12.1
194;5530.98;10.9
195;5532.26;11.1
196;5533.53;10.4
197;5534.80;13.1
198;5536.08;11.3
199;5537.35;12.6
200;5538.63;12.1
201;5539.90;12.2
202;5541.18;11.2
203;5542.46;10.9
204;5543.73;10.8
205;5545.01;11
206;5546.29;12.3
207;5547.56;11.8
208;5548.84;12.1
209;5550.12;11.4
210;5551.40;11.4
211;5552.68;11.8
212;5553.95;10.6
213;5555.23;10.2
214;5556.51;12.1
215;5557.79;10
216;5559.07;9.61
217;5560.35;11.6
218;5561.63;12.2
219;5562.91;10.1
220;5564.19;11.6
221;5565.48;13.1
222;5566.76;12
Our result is 9.4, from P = 8.63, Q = 0.8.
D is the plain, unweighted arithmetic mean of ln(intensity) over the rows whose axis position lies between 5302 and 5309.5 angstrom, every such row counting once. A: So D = 2.42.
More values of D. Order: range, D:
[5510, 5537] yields 2.40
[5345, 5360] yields 2.41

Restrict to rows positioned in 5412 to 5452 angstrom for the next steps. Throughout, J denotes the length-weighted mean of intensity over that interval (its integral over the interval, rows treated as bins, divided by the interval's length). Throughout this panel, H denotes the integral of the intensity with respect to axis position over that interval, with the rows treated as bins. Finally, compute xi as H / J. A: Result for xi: 40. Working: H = 431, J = 10.8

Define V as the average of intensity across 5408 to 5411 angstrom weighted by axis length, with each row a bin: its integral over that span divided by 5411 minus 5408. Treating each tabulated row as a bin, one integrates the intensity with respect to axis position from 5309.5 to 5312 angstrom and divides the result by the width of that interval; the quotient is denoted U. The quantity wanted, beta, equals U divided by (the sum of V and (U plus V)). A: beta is 0.3257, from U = 10.5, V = 10.8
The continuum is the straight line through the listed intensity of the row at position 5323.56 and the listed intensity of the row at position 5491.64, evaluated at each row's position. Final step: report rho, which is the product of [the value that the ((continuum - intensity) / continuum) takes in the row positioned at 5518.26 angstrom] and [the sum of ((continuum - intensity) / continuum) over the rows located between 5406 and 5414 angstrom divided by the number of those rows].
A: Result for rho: 0.020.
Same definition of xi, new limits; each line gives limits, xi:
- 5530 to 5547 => 17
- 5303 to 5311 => 8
